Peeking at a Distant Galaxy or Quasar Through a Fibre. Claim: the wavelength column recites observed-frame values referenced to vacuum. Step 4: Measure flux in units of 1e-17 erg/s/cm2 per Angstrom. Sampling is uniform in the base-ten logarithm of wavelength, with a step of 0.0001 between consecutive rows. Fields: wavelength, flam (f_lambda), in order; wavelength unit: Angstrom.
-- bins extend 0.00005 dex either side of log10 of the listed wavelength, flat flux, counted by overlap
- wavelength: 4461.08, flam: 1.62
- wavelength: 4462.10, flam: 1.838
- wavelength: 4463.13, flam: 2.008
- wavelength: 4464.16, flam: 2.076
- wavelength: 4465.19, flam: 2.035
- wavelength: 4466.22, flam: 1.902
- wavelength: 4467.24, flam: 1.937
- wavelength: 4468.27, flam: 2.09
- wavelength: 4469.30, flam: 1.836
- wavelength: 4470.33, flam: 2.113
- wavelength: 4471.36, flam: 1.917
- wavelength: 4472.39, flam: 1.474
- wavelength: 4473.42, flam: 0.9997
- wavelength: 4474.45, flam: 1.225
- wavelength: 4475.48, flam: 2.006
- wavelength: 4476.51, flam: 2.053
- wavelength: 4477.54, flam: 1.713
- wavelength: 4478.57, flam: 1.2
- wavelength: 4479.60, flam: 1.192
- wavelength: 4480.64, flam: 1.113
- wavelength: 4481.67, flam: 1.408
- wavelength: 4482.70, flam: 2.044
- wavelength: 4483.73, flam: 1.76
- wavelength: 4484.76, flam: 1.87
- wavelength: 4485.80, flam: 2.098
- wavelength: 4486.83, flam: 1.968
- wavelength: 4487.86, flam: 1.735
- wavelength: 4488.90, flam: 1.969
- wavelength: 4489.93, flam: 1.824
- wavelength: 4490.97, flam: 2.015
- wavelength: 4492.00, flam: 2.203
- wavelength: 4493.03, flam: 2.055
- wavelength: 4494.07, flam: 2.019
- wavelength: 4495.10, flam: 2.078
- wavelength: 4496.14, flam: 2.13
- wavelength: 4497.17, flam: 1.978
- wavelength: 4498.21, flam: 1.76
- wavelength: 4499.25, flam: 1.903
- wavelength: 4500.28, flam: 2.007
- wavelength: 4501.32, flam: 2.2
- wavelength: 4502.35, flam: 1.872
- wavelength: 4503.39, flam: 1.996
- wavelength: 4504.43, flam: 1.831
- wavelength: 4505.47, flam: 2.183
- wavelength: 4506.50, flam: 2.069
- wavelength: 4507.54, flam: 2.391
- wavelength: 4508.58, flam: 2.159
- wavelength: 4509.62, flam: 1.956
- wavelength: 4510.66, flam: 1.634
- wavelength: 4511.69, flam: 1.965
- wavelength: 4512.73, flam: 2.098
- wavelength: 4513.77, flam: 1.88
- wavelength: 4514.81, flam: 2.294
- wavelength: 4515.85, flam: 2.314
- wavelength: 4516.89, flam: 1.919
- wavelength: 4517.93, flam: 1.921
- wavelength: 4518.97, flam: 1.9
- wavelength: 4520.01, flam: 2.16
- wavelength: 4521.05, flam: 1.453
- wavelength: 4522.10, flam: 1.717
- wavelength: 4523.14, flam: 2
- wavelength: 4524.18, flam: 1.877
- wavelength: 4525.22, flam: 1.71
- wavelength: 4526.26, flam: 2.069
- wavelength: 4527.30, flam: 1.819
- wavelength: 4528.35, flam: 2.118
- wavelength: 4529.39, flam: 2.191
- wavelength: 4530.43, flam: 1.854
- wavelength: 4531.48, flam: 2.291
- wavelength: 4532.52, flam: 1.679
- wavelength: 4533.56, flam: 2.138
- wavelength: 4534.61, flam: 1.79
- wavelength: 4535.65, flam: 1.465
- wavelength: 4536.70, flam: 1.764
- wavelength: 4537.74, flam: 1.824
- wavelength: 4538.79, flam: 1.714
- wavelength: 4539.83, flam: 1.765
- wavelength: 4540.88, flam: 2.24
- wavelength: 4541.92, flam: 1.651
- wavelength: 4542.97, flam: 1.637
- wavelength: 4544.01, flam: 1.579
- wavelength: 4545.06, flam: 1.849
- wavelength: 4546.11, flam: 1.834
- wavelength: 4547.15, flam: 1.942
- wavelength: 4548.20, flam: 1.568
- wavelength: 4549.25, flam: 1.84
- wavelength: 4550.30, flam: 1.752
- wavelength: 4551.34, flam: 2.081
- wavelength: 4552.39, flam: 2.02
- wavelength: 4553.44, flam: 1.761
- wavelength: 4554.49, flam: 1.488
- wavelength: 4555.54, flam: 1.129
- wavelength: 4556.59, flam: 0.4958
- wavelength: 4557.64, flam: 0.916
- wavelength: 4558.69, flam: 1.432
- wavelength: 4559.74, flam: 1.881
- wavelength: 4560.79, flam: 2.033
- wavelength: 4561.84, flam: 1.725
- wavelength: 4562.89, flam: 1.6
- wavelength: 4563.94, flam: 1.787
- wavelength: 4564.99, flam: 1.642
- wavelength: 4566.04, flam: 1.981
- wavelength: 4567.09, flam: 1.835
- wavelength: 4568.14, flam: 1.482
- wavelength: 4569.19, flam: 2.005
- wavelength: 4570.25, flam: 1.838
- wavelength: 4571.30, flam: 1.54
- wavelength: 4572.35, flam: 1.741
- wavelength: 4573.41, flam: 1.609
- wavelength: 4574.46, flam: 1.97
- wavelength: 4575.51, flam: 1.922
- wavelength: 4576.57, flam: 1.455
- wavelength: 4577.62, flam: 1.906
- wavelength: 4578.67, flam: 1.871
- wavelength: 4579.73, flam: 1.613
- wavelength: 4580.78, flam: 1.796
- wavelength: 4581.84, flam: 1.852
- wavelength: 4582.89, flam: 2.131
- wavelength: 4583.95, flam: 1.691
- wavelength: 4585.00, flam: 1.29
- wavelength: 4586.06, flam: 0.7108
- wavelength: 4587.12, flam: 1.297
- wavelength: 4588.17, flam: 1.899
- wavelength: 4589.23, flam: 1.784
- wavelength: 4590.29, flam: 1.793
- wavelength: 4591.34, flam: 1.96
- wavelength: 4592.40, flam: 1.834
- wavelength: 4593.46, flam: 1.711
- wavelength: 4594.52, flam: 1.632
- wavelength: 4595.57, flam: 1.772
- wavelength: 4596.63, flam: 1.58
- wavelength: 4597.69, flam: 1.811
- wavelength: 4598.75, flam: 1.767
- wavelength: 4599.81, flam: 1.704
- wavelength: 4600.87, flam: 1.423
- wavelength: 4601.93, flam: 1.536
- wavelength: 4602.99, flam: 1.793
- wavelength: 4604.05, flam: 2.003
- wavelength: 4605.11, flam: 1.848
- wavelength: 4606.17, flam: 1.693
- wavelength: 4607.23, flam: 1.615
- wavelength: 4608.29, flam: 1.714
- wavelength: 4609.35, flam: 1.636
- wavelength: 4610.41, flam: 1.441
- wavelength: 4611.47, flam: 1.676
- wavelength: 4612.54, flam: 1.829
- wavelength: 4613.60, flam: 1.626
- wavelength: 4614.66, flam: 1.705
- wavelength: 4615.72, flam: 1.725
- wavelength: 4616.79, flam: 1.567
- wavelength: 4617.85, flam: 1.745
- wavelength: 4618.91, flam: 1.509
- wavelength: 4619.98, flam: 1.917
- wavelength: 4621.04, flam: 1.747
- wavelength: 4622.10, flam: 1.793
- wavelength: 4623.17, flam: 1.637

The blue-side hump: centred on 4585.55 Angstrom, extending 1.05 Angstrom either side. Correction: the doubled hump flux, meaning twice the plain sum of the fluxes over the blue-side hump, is 4.0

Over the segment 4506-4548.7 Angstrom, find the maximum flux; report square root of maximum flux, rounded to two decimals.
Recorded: 1.55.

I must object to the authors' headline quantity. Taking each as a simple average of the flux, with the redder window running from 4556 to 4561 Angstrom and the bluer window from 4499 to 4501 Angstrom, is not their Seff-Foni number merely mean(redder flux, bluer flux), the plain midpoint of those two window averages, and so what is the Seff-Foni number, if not 1.65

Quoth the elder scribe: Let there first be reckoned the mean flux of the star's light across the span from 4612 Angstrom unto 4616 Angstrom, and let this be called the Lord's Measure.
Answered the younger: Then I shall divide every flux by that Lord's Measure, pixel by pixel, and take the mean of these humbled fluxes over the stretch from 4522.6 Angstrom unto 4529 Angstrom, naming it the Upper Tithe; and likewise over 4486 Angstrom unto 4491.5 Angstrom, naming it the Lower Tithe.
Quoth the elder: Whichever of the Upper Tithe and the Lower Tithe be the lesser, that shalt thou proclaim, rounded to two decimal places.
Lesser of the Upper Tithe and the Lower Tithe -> 1.11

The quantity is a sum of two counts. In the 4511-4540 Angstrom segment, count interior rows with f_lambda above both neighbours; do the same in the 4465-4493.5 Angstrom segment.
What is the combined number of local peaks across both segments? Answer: 17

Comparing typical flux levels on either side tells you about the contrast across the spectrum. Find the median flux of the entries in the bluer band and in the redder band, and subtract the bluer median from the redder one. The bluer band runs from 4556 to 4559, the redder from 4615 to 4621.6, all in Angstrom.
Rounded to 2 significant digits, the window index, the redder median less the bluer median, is 0.82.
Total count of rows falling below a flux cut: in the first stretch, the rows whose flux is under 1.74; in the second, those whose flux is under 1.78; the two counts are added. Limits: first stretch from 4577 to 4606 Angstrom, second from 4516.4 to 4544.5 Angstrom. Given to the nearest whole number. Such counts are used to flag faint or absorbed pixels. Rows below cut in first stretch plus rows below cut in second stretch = 22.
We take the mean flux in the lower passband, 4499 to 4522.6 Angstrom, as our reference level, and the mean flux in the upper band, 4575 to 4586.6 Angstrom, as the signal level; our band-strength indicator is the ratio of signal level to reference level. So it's 0.83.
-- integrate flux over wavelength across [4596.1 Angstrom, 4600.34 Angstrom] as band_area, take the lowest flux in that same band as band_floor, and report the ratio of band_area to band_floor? 4.60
